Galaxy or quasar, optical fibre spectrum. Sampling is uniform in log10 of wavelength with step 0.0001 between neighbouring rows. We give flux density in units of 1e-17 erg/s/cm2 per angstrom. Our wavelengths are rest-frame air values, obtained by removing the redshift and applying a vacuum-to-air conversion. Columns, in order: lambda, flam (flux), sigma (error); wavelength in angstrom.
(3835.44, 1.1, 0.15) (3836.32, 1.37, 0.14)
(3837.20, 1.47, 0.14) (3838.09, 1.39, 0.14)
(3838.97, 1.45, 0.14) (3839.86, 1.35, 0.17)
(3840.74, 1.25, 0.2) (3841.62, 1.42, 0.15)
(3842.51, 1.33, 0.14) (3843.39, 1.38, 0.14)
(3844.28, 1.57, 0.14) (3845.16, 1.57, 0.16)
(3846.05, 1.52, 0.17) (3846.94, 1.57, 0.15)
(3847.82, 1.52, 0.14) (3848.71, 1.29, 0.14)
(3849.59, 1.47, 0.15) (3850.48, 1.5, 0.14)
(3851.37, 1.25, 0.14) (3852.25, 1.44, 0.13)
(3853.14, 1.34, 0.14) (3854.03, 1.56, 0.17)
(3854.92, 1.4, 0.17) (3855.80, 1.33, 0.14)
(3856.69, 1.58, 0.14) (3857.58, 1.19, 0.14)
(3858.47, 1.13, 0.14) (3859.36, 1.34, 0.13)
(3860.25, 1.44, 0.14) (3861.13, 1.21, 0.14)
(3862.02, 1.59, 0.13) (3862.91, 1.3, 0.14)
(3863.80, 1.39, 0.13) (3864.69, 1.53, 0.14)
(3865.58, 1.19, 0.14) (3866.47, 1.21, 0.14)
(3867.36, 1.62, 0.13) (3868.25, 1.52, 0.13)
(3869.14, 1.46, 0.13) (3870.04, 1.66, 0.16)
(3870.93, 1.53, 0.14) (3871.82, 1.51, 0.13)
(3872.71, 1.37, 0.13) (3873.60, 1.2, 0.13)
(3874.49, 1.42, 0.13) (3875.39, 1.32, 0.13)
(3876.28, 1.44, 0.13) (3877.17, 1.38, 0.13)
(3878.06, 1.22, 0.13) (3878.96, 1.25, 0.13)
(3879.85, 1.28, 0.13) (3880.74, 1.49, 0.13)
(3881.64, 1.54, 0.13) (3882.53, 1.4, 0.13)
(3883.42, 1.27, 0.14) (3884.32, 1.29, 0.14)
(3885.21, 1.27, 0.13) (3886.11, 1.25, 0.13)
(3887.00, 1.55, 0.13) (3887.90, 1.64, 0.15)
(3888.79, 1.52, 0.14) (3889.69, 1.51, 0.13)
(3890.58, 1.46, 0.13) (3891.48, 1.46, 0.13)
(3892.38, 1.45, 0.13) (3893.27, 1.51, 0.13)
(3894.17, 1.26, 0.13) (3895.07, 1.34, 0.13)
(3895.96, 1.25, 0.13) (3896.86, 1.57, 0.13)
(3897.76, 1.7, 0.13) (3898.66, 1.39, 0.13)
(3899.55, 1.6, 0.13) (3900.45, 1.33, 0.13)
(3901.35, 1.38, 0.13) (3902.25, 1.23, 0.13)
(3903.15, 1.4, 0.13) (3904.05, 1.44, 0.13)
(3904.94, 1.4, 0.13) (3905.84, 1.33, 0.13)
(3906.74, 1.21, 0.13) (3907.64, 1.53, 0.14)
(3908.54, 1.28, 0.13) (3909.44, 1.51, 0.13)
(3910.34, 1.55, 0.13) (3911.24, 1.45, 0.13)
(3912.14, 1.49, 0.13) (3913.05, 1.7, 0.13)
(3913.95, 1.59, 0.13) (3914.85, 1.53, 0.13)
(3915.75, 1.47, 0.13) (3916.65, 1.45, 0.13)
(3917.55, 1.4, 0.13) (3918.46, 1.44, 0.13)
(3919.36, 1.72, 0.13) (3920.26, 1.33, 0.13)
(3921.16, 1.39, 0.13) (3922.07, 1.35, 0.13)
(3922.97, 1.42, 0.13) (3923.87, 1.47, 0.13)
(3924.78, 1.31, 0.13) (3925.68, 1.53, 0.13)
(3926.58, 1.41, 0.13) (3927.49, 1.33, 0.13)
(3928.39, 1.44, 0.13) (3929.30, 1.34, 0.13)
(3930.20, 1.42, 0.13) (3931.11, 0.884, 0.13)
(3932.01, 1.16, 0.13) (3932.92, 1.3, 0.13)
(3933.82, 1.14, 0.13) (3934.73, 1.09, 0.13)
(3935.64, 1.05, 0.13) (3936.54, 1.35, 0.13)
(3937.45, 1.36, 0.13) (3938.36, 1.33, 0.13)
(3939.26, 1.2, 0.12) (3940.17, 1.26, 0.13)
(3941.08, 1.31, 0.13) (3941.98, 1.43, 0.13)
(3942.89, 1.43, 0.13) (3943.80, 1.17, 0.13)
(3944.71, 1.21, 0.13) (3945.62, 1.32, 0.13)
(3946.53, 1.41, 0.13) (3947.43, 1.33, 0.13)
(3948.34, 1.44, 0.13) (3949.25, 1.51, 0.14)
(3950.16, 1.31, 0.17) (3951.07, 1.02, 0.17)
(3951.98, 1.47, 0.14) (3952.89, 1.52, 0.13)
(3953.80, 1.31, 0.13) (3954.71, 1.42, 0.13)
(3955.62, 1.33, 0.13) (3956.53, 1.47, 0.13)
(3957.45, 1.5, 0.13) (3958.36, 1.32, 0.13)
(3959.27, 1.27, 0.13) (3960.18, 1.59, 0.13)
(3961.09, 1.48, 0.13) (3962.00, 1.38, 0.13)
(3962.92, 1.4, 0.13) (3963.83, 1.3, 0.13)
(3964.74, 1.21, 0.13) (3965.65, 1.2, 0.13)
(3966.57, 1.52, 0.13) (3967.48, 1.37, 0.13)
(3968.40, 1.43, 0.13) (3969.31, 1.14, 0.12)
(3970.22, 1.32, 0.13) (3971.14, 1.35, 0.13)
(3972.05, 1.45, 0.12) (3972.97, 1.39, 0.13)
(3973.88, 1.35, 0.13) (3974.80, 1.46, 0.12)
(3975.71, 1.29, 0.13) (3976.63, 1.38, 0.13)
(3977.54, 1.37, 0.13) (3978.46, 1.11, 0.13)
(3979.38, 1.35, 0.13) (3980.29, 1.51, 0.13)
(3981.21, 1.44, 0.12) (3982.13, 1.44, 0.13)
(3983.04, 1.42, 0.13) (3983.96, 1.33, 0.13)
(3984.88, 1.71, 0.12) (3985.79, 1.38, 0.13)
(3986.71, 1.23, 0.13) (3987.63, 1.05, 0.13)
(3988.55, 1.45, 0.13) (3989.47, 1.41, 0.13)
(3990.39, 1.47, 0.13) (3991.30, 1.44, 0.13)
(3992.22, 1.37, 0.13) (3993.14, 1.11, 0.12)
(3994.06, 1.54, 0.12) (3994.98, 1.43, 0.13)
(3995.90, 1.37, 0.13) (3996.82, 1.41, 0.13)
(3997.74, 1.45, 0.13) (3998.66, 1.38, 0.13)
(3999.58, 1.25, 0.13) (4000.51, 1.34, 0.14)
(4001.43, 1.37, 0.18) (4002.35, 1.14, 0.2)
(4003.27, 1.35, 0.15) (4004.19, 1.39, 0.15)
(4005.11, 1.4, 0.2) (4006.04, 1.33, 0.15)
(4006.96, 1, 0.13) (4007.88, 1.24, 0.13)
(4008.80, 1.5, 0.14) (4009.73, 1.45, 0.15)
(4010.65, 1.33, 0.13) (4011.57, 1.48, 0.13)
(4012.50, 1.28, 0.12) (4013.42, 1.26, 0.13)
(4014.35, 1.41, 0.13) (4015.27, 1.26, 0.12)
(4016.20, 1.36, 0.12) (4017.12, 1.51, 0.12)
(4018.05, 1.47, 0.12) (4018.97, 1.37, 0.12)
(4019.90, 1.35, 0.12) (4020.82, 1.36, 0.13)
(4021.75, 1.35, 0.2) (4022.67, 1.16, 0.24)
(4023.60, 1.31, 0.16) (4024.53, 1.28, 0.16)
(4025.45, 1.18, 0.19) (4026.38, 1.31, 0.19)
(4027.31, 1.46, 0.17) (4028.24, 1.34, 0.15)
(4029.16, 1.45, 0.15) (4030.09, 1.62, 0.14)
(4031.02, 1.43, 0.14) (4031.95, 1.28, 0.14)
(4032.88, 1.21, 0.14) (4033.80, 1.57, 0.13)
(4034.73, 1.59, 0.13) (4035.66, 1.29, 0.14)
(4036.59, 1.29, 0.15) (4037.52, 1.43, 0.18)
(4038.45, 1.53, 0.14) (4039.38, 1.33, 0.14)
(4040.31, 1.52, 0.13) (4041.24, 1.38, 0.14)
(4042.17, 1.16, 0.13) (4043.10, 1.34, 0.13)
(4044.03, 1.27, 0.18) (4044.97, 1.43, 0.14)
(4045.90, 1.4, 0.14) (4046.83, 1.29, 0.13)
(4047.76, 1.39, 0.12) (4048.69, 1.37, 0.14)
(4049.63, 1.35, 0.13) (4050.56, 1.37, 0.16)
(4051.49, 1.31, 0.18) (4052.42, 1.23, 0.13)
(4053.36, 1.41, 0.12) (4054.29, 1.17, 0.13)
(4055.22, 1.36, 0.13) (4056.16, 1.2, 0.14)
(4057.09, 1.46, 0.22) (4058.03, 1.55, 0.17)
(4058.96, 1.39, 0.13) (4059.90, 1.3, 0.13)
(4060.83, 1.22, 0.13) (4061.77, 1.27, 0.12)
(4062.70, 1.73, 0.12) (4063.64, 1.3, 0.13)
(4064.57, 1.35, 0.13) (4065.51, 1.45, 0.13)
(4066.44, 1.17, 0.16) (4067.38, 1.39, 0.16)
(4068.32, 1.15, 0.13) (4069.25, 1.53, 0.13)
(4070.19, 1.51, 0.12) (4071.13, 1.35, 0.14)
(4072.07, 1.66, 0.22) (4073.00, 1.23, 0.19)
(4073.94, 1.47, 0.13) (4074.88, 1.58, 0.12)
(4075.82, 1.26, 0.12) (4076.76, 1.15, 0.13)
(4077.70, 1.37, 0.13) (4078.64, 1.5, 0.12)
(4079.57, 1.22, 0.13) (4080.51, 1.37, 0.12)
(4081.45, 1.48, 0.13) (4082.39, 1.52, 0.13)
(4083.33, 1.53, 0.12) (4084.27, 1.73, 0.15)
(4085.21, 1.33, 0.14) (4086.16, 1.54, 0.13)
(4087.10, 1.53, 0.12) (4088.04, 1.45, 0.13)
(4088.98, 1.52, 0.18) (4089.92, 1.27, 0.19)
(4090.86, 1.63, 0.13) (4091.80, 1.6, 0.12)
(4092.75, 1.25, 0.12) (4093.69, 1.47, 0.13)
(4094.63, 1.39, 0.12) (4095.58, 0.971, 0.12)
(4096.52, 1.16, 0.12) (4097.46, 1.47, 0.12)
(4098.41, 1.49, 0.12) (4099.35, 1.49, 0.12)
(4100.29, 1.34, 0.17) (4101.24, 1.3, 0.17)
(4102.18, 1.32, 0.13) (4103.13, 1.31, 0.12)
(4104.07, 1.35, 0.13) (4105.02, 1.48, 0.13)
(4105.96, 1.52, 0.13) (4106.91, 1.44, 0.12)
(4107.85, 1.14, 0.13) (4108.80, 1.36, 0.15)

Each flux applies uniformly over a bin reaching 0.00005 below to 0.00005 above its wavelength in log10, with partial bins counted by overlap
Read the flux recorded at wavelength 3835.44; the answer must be 1.1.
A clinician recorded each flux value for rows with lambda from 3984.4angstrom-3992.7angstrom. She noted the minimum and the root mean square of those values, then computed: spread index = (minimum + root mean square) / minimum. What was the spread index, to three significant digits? 2.33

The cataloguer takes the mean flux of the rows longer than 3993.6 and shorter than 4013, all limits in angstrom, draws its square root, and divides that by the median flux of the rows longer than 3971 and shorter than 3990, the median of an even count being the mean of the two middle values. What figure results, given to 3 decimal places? 0.843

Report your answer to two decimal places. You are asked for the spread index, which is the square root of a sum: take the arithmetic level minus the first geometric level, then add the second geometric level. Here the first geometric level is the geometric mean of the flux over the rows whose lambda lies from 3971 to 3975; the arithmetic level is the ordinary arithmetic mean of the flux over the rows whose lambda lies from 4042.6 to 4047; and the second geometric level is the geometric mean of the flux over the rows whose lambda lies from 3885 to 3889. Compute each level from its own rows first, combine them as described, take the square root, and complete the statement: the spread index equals 1.18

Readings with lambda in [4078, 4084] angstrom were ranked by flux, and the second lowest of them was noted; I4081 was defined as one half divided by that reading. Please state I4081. 0.365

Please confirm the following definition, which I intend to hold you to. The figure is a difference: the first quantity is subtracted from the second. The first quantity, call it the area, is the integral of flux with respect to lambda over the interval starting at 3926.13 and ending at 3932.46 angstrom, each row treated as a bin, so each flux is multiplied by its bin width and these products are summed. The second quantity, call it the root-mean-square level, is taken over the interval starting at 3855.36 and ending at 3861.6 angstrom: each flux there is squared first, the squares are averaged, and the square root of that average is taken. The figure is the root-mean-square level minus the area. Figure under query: -6.80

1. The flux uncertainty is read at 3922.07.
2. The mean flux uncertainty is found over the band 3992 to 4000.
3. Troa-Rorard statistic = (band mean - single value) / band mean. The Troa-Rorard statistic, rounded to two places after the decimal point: -0.02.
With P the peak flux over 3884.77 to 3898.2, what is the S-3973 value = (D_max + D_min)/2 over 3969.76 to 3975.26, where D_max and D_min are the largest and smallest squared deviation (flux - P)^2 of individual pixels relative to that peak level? 0.10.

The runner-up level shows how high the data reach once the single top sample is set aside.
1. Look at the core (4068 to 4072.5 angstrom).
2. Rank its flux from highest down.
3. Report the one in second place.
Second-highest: 1.53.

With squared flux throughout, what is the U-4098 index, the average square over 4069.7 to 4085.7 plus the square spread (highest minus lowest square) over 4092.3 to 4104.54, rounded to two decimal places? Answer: 3.34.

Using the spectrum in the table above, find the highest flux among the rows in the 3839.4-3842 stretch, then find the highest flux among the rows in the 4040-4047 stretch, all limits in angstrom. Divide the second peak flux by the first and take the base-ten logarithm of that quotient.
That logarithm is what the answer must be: 0.03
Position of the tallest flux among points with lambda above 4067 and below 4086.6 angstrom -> 4084.27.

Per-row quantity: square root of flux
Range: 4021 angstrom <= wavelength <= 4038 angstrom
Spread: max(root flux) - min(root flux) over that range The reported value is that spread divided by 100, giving 0.0020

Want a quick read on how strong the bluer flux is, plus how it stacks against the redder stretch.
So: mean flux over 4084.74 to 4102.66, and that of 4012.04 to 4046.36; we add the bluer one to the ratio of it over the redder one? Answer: 2.345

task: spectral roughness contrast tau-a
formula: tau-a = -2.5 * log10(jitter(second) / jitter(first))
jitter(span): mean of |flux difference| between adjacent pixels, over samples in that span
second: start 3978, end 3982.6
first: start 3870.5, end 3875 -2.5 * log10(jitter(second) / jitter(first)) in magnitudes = 0.2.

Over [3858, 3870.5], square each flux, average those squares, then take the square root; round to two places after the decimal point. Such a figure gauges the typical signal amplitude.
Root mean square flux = 1.41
